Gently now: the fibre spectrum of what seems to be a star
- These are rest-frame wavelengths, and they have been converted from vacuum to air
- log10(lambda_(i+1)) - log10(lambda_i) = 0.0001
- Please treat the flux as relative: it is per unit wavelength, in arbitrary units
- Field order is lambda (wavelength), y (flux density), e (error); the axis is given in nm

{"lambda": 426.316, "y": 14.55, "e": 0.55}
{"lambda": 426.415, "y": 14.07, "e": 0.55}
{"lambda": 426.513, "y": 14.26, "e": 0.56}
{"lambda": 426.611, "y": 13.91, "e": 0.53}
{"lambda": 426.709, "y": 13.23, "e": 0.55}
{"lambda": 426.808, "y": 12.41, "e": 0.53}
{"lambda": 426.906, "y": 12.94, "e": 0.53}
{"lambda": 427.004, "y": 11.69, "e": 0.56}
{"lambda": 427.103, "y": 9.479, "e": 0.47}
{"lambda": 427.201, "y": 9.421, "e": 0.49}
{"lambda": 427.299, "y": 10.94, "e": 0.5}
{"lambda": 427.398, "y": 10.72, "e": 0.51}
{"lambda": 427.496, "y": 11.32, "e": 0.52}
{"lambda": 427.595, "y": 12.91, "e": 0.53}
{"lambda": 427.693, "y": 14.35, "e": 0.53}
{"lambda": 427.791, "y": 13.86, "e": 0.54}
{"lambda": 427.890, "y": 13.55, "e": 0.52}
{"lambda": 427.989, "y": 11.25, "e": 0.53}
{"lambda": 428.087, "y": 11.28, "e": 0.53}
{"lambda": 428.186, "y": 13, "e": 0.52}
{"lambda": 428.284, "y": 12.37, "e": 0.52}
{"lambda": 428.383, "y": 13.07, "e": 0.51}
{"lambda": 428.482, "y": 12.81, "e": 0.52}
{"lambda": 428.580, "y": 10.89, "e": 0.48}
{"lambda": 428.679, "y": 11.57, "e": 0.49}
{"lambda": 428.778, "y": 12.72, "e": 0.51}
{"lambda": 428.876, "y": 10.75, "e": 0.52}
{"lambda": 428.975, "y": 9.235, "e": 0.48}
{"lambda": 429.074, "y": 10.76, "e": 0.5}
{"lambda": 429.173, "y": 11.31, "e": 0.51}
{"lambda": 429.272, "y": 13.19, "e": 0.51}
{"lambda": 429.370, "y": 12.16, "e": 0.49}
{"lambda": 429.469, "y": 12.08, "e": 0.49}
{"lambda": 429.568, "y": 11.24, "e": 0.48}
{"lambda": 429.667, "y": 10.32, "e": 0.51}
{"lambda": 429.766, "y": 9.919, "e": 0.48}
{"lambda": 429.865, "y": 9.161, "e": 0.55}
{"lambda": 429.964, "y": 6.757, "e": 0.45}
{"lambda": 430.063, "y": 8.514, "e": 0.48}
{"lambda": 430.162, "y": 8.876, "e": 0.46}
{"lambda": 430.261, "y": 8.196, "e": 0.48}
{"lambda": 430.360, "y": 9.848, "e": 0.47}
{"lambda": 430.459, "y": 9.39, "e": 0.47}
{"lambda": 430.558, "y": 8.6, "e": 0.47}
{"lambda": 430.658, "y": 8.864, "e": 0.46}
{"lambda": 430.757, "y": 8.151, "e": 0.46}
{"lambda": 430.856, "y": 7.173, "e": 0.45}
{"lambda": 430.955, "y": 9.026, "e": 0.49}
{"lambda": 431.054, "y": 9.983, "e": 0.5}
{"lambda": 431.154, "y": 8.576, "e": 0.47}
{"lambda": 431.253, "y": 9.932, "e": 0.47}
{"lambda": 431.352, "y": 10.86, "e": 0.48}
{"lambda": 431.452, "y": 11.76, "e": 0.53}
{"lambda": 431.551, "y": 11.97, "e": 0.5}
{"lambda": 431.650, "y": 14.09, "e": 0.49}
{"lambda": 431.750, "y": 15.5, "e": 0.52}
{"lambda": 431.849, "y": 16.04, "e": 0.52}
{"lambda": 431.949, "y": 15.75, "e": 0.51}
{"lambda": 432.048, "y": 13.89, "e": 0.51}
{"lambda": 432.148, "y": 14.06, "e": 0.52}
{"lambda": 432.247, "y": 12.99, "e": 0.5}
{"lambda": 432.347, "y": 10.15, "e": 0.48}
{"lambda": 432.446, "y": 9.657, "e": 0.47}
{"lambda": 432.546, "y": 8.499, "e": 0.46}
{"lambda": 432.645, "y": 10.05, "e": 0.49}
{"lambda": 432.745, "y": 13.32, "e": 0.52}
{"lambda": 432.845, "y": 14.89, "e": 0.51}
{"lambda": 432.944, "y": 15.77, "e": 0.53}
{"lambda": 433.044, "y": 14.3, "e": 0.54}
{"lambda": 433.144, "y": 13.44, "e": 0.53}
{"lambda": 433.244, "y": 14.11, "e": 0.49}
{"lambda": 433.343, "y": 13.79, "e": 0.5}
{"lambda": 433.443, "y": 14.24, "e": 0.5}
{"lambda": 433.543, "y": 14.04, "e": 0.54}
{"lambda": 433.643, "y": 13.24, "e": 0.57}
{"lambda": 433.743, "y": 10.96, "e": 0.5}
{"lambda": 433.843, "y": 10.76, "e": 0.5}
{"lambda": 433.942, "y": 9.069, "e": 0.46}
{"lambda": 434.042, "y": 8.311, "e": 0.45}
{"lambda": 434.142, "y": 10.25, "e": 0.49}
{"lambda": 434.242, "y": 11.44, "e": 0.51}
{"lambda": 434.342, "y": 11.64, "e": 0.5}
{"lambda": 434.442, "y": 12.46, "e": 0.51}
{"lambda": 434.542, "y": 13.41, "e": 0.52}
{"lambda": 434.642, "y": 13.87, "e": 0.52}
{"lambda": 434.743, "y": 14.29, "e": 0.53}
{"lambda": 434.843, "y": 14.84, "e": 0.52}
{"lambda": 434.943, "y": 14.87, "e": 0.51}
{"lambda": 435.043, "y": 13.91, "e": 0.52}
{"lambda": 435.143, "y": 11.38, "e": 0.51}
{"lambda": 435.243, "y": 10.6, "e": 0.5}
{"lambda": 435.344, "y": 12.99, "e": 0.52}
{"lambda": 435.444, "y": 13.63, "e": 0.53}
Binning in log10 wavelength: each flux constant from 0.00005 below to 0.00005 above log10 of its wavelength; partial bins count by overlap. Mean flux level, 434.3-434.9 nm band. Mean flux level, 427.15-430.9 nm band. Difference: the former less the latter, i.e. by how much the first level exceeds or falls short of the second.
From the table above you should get 2.6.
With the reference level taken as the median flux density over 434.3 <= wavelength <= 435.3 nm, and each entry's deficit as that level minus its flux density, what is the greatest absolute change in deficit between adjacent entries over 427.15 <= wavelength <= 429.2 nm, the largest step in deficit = 2.3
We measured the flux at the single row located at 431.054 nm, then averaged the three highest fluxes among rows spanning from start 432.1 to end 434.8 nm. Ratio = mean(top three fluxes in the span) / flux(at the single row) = 1.50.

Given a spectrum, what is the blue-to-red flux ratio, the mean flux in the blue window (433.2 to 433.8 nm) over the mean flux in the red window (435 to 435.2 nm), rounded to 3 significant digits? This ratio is 1.06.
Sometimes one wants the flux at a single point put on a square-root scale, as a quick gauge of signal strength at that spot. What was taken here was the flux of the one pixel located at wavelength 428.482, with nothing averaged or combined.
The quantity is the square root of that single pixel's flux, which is 3.58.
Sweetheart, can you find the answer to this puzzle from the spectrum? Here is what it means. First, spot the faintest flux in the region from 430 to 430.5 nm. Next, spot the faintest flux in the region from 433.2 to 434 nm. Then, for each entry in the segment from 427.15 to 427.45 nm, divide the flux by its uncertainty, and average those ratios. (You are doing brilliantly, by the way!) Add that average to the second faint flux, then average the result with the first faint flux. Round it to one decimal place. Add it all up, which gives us 19.0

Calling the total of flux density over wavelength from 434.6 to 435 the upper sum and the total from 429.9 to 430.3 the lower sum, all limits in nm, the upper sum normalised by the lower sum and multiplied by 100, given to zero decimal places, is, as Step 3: 179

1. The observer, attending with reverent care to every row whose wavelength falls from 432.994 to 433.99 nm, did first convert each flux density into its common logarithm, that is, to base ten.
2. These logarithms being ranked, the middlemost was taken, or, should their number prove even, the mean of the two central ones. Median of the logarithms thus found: 1.13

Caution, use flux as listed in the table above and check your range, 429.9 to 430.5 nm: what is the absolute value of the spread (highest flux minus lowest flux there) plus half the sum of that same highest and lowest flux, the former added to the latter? 11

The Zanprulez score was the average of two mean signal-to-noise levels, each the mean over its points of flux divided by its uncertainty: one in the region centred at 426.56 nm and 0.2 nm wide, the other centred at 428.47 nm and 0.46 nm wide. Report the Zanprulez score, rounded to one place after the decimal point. 25.0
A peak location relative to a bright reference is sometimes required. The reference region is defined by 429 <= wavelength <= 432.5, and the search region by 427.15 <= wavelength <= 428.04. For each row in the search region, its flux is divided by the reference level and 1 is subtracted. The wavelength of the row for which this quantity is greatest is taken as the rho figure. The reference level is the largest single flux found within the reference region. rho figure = 427.693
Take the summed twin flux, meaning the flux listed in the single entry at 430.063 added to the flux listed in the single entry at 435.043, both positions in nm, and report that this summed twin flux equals 22.4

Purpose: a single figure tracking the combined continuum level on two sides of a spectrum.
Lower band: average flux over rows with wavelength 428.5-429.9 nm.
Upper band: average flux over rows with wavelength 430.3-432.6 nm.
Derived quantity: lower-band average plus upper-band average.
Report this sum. 22.2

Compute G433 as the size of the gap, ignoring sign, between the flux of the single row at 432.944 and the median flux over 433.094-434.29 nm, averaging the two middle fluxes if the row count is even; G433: 3.43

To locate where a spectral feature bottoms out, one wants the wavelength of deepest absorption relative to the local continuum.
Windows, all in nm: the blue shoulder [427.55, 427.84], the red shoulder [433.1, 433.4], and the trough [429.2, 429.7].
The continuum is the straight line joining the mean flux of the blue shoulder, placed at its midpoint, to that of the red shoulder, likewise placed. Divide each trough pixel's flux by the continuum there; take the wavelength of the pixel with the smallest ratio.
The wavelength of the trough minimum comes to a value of 429.667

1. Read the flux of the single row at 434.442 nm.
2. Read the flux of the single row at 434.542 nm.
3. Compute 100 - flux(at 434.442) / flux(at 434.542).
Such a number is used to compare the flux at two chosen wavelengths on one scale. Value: 99.1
